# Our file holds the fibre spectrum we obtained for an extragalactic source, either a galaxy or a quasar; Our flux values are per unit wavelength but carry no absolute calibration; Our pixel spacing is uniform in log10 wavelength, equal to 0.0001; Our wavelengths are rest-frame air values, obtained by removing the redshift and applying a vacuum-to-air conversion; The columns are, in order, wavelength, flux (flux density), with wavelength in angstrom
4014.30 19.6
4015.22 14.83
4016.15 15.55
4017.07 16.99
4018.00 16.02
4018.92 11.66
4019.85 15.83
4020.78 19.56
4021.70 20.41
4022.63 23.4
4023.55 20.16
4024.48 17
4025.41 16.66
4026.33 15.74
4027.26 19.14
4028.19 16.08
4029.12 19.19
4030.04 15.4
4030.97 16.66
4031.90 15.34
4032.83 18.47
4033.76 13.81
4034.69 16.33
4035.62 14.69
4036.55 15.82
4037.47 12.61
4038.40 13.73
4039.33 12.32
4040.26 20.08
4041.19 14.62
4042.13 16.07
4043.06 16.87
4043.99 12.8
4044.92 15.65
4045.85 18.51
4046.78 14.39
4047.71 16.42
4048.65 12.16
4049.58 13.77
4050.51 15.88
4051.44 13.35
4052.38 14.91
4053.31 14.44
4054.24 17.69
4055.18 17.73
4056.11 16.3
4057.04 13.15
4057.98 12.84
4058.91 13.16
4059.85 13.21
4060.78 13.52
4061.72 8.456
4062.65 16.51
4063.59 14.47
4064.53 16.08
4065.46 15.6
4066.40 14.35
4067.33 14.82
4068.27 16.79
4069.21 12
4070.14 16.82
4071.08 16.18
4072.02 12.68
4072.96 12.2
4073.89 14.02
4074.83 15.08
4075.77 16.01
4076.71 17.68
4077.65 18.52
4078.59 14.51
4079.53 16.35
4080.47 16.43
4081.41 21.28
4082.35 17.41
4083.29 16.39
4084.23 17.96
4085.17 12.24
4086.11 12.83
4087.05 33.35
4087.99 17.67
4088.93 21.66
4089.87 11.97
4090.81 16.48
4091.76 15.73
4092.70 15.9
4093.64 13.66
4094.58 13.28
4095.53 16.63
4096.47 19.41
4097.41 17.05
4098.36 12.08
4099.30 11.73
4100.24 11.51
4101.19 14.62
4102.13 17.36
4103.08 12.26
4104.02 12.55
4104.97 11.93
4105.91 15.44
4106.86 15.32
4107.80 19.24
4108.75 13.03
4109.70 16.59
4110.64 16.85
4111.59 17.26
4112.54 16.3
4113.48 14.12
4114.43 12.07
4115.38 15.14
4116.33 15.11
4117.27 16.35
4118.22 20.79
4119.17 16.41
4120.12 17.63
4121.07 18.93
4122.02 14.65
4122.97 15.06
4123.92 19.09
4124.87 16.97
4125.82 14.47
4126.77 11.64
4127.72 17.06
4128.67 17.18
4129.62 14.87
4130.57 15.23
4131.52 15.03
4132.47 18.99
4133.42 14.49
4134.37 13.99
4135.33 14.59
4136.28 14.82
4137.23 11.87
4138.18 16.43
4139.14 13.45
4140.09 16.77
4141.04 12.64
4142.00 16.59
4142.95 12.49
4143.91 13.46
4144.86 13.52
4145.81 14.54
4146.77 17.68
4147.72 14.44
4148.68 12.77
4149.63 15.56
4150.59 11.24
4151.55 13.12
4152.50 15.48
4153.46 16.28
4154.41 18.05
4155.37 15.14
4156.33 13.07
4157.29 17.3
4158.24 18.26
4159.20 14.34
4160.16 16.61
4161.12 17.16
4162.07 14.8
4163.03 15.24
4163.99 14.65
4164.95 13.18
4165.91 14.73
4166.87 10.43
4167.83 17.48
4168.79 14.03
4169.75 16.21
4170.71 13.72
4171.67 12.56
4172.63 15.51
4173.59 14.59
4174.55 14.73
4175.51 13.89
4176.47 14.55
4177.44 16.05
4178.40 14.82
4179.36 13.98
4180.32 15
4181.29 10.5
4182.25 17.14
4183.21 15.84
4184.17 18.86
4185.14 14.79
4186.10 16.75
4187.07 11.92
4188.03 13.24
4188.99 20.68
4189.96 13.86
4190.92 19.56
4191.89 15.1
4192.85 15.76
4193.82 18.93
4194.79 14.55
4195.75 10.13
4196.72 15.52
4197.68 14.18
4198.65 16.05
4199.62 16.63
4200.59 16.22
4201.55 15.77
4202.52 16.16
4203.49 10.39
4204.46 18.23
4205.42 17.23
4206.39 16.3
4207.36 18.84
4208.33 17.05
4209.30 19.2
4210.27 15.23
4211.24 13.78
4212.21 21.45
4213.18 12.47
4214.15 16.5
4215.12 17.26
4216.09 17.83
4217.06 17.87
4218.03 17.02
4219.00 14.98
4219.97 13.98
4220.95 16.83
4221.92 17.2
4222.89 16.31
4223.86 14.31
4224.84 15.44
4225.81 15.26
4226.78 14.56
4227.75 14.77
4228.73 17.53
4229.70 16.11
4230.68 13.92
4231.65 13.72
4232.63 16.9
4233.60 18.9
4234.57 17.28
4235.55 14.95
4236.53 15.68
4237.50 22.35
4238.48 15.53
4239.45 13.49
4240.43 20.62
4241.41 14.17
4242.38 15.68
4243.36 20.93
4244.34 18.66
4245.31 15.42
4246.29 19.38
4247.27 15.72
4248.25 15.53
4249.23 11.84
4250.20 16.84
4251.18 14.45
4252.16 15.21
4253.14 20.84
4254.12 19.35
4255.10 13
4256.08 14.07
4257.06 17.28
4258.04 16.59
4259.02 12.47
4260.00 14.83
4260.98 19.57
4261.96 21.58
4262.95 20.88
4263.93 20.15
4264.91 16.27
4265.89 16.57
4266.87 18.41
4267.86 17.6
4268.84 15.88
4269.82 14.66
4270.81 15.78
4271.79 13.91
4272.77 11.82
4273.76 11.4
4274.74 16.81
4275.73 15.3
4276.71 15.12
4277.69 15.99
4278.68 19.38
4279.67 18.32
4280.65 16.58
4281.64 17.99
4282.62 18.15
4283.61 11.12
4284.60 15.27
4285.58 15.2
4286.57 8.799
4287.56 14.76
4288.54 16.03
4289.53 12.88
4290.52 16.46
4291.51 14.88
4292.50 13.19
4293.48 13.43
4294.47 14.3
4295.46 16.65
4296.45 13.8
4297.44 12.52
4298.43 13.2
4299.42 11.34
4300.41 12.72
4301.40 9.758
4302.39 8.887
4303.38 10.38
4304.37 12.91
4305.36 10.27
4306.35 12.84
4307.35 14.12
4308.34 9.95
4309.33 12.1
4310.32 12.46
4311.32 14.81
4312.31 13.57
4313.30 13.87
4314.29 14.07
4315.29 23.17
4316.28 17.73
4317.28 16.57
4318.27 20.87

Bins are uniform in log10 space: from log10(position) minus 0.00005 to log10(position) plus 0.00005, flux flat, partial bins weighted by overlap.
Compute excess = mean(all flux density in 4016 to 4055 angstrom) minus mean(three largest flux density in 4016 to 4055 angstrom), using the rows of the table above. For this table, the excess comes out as -5.2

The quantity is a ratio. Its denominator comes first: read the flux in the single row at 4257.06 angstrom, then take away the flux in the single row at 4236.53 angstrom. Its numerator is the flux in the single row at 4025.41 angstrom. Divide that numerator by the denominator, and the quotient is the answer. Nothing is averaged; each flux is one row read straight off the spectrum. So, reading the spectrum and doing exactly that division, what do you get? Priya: 10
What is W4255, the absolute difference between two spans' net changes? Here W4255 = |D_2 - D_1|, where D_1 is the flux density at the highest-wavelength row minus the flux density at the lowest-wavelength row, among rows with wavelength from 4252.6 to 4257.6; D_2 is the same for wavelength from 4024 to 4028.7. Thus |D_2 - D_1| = 2.6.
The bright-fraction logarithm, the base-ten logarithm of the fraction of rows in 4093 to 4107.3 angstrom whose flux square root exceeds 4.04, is -0.57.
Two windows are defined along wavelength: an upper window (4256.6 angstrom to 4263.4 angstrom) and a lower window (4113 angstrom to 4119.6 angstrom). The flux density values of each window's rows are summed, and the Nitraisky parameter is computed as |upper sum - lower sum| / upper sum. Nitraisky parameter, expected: 0.11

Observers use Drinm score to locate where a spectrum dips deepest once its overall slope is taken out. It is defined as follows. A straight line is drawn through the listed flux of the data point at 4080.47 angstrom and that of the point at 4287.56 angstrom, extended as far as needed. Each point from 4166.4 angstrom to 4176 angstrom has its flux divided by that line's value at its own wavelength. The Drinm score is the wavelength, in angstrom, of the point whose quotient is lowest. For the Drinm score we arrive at 4166.87 angstrom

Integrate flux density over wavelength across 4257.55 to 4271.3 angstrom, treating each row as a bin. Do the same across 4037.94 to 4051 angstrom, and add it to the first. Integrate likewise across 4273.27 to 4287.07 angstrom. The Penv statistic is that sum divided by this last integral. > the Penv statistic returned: 2.05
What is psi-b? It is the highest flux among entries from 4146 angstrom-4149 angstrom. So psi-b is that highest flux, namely 17.68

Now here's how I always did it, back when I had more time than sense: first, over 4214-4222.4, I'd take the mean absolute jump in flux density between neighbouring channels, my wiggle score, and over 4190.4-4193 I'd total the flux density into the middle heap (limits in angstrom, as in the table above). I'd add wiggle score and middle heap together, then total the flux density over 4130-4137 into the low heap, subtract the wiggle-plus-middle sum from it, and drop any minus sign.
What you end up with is 56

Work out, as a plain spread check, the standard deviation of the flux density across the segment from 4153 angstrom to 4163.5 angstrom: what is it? 1.6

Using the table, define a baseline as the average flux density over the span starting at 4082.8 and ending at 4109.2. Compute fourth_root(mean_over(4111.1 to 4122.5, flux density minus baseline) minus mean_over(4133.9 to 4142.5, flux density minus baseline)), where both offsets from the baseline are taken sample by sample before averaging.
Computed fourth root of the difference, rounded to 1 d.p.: 1.1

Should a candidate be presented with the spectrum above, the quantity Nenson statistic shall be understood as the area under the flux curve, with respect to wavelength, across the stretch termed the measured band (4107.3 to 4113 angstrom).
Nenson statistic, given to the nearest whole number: 94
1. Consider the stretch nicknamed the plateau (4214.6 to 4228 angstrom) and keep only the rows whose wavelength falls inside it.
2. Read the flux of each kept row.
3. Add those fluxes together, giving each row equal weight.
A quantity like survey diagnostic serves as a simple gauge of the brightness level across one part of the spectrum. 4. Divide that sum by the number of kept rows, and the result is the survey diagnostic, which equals 16.0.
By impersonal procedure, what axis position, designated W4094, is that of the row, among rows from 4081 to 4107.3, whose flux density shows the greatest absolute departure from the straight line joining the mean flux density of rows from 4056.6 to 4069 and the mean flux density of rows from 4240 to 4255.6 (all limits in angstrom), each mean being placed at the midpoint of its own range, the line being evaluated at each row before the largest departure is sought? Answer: 4087.05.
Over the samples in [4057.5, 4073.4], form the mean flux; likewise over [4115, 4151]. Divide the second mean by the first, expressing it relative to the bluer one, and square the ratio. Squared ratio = 1.18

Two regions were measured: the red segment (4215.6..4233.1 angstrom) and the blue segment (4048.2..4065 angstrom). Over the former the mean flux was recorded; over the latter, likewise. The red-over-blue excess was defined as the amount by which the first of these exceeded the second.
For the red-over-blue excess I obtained 1.5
